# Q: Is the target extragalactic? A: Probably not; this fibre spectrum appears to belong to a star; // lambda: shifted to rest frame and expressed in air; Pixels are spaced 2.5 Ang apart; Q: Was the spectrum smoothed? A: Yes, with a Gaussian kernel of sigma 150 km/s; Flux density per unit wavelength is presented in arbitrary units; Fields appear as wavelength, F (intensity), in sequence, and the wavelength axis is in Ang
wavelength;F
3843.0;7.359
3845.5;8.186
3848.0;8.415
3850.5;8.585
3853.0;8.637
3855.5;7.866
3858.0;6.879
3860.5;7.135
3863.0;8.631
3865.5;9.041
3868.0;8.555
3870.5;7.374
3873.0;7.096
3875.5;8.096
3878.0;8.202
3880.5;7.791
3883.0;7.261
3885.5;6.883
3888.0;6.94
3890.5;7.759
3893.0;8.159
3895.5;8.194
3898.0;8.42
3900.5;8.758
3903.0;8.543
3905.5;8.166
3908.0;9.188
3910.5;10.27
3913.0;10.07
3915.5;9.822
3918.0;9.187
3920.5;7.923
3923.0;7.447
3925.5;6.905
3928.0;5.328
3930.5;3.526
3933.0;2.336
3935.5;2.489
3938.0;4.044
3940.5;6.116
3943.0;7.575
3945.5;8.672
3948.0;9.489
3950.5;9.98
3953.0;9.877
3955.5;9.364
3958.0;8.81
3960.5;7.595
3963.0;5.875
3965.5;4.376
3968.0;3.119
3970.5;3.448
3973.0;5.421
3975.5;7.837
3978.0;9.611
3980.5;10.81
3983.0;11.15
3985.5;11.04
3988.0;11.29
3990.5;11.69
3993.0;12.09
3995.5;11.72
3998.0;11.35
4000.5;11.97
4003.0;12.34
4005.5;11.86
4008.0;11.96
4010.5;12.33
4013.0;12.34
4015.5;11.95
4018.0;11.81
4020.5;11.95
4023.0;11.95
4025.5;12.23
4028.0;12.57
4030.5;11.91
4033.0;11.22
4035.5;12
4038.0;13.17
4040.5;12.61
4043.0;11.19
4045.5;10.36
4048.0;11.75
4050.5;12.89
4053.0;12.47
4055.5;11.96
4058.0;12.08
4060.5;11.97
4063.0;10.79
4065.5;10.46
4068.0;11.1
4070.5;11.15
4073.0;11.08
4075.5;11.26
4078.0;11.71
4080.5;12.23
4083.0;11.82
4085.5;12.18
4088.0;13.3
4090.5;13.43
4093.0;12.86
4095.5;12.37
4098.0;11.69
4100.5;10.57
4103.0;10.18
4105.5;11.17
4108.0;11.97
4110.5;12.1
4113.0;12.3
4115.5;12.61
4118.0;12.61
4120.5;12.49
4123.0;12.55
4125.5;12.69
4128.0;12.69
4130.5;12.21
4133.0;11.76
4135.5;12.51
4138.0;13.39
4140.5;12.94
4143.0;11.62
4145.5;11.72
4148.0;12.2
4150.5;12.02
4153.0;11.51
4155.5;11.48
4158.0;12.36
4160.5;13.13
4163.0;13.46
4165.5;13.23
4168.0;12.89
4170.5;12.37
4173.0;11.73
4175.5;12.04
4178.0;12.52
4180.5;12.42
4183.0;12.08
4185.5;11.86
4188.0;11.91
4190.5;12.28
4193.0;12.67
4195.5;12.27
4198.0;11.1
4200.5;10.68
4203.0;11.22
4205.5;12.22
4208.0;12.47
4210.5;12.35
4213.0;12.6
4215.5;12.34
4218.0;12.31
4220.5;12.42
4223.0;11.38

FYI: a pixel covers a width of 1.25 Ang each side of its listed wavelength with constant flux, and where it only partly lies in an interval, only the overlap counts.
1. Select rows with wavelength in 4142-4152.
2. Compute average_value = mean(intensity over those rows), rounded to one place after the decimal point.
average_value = 11.9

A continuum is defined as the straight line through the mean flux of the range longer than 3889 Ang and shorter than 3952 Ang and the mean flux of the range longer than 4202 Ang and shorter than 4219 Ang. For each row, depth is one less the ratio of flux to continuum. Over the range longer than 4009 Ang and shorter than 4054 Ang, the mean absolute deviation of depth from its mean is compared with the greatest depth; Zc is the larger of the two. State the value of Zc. 0.056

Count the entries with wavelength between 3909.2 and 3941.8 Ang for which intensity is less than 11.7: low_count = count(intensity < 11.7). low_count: 13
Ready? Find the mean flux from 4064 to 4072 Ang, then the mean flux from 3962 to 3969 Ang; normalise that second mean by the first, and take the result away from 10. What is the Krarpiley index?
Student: 9.59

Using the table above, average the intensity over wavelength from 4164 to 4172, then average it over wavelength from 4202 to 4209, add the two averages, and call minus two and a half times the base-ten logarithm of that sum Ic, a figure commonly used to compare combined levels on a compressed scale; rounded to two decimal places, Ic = -3.49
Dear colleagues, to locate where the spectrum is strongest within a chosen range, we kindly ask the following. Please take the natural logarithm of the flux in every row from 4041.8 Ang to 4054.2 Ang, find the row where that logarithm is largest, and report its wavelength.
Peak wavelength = 4050.5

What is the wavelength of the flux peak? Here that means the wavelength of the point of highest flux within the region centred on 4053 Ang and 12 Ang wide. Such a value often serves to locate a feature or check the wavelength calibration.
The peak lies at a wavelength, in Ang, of 4050.5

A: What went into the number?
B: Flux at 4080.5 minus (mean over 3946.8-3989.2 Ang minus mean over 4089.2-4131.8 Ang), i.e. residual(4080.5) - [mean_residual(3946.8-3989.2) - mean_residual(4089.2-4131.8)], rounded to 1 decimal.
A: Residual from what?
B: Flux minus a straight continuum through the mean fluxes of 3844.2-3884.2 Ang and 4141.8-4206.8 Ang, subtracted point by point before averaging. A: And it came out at 3.4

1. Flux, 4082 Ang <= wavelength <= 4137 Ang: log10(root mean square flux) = 1.09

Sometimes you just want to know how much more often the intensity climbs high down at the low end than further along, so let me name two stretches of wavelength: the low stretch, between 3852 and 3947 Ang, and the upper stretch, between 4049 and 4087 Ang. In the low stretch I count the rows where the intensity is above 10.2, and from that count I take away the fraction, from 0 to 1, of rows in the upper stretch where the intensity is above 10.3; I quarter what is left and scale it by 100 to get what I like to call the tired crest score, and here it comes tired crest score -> 0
